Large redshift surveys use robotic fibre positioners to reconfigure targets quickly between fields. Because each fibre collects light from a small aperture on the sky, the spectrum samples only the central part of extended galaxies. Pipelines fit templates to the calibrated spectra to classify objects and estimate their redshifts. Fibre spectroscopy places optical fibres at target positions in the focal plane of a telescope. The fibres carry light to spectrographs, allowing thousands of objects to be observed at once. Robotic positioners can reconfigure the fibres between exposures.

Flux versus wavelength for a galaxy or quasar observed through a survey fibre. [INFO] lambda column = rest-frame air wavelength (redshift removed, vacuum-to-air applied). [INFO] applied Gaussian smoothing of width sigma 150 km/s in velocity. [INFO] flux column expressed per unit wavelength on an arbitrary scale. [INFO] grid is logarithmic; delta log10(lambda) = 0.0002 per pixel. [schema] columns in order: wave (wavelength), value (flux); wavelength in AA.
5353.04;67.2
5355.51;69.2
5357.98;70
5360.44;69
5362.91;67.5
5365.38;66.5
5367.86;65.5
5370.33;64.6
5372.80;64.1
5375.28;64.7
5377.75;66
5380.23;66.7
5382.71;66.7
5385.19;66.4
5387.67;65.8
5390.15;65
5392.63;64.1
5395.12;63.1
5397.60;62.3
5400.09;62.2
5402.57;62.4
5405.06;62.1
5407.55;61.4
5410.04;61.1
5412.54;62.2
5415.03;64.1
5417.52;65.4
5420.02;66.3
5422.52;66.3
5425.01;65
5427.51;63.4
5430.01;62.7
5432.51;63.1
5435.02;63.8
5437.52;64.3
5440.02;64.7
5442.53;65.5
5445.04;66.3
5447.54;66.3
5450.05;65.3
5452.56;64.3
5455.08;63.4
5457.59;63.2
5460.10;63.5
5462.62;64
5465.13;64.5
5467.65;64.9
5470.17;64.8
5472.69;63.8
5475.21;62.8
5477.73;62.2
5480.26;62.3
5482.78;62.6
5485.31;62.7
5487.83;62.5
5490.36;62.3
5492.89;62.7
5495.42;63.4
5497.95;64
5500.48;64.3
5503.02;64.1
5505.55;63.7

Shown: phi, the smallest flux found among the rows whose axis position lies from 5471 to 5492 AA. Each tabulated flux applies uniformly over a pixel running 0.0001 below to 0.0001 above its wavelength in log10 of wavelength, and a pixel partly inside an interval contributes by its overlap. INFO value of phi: 62.2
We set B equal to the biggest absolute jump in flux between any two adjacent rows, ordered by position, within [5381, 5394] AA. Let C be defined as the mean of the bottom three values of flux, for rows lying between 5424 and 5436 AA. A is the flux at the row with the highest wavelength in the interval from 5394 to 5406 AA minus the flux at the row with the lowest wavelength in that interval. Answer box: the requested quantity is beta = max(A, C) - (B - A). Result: 61.2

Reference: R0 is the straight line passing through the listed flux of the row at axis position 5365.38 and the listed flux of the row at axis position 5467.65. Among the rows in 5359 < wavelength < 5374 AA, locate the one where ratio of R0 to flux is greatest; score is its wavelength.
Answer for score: 5372.80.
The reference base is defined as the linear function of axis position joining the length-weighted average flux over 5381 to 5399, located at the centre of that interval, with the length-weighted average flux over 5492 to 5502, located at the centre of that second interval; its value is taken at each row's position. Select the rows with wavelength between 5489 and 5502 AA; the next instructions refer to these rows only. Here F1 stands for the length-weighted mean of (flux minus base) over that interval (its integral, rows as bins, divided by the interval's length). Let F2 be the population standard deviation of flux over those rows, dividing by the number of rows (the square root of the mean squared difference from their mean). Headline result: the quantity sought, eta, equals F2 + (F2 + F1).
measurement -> 1.2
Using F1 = -0.30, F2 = 0.76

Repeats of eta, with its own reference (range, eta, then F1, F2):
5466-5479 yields 2.0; -0.17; 1.07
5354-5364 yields 5.6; 3.77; 0.90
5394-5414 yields -1.4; -2.52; 0.57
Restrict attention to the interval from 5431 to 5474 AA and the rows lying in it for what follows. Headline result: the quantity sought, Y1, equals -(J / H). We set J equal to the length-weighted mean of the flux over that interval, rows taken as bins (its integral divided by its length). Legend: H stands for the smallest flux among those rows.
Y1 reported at -1.021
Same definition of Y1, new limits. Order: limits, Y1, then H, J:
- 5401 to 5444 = -1.043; 61.1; 63.8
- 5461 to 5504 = -1.019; 62.2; 63.4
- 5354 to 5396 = -1.049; 63.1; 66.2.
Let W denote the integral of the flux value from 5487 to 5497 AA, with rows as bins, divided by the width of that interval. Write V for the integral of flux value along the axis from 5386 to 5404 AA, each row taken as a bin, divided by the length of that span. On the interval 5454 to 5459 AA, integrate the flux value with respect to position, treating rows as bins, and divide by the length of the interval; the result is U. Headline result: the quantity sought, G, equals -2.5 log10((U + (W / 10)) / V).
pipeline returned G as -0.098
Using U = 63.4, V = 63.6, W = 62.8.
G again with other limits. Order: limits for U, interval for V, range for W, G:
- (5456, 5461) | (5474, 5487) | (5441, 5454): -0.122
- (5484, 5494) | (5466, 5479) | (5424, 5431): -0.086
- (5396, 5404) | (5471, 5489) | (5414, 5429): -0.101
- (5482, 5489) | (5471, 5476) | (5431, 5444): -0.091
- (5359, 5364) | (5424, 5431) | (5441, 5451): -0.178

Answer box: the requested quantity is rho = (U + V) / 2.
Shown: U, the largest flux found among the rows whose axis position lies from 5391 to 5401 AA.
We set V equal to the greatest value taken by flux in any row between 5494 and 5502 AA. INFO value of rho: 64.2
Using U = 64.1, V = 64.3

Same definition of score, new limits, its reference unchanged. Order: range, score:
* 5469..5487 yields 5477.73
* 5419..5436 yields 5430.01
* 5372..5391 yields 5372.80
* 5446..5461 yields 5457.59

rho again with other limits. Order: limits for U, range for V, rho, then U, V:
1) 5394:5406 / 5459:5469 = 64.0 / 63.1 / 64.9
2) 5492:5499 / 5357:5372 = 67.0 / 64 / 70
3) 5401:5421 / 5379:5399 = 66.5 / 66.3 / 66.7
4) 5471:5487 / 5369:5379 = 64.9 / 63.8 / 66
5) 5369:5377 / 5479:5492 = 63.7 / 64.7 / 62.7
